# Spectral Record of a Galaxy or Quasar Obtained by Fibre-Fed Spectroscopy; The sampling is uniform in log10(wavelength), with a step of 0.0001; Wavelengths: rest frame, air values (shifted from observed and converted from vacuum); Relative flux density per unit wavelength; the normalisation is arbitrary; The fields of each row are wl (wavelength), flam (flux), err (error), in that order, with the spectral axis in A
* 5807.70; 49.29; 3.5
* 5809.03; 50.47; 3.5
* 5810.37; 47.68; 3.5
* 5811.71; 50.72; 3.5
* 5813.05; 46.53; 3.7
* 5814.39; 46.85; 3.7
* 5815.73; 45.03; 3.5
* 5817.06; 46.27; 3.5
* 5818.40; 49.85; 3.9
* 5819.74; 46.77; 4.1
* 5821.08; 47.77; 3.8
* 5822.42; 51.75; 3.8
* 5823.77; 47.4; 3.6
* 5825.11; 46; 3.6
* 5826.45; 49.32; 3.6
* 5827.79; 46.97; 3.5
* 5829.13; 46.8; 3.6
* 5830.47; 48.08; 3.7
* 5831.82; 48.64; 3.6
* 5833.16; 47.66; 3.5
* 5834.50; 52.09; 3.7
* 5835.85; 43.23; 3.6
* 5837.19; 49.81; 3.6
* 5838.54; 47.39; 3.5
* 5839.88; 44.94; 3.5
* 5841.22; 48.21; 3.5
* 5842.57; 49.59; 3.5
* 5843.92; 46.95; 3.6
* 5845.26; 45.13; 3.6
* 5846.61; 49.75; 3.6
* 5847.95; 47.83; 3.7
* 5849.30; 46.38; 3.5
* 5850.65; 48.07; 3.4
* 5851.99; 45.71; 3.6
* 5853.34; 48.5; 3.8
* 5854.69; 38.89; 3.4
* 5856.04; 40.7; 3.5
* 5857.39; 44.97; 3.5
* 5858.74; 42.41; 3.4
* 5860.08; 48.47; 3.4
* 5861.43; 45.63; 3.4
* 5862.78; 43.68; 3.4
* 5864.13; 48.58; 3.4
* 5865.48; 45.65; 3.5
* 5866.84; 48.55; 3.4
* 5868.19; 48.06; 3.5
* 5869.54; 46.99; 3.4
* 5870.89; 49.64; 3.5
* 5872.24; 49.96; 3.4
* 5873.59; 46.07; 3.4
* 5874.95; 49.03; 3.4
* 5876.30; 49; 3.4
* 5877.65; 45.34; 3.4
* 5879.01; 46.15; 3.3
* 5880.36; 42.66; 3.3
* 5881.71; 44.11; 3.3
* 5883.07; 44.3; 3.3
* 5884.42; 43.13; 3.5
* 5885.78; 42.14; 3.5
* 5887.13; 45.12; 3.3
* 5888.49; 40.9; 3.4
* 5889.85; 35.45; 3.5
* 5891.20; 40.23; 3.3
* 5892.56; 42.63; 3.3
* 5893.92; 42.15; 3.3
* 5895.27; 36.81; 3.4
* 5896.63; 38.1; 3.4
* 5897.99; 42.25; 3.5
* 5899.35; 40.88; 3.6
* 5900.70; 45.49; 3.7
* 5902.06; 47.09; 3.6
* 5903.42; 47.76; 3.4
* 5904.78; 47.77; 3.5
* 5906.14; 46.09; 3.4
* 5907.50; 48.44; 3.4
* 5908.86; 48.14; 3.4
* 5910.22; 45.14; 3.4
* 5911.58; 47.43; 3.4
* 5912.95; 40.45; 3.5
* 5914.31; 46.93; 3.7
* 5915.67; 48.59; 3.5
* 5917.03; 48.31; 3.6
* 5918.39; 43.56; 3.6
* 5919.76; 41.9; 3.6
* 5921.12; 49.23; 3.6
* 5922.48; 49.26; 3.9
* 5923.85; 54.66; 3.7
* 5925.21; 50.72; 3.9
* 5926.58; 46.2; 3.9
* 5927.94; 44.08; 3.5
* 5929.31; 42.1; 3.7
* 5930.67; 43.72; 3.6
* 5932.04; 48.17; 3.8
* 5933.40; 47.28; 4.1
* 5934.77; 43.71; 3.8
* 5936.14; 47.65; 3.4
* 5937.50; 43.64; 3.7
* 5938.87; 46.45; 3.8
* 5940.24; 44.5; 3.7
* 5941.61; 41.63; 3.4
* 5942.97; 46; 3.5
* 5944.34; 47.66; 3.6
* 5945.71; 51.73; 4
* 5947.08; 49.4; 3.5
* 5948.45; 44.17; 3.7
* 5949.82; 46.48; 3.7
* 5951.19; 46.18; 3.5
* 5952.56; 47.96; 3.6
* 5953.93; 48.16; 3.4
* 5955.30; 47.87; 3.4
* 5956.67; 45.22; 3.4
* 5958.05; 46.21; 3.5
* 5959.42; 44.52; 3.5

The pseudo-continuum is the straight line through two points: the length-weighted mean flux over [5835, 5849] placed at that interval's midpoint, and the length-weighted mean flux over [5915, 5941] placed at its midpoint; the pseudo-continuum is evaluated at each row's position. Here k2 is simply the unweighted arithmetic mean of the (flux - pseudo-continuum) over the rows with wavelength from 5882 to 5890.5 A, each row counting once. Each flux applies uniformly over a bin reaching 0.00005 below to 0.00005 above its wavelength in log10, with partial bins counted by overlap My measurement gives -5.0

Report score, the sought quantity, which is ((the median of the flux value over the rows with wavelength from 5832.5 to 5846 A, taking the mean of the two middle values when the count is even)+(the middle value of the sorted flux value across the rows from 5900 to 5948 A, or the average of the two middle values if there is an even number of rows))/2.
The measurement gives 47.3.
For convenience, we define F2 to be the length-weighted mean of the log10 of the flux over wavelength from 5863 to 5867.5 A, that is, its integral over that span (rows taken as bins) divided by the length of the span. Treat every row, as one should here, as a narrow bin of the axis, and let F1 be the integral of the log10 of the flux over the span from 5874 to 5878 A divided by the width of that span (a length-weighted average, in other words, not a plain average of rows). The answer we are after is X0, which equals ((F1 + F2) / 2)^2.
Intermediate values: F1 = 1.68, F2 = 1.67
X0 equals 2.81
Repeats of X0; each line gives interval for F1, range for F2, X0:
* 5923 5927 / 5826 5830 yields 2.86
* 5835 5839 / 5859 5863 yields 2.78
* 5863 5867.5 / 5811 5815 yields 2.80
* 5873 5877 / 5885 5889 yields 2.74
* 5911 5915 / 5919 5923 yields 2.75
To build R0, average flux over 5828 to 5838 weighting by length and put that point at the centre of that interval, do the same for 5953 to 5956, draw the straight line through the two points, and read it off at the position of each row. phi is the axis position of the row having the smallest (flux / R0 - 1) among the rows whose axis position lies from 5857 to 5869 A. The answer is 5858.74 A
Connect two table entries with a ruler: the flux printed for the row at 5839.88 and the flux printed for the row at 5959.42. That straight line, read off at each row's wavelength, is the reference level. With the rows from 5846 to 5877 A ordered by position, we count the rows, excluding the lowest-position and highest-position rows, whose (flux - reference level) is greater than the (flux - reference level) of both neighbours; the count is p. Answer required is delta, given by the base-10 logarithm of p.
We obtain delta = 0.9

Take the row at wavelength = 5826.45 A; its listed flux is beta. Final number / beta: 49.32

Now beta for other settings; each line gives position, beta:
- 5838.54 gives 47.39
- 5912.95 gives 40.45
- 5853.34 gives 48.5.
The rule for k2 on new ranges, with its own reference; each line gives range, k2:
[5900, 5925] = 0.4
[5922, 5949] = 0.2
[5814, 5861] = -0.4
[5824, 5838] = 0.5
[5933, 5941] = -0.9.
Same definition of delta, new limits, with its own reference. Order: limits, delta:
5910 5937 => 0.6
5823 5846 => 0.7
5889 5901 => 0.3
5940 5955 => 0.3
